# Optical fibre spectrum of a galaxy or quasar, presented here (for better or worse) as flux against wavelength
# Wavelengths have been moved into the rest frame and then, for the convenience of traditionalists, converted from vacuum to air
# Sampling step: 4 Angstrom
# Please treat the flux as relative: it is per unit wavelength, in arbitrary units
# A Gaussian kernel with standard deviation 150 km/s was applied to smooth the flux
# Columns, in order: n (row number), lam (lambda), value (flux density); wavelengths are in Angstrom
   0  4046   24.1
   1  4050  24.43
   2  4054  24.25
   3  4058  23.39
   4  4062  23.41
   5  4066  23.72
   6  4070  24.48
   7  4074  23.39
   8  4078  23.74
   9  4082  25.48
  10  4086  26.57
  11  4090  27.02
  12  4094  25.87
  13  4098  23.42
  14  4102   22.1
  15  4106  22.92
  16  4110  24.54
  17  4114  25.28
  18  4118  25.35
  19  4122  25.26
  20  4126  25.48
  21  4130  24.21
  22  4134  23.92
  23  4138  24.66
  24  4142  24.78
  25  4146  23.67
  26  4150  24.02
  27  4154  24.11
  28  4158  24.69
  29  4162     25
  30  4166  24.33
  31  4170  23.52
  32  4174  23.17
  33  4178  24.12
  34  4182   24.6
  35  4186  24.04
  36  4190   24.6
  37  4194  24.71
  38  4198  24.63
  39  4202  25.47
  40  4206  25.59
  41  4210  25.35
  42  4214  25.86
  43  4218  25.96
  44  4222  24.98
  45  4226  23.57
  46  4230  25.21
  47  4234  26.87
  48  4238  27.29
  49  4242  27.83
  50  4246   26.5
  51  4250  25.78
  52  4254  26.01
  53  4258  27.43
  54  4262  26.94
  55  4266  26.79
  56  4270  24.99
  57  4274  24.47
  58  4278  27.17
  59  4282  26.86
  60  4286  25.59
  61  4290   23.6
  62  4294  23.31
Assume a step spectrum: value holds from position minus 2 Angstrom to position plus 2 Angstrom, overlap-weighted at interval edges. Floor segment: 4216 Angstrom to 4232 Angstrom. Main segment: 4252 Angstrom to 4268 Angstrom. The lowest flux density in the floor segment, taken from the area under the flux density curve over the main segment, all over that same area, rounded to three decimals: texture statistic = 0.945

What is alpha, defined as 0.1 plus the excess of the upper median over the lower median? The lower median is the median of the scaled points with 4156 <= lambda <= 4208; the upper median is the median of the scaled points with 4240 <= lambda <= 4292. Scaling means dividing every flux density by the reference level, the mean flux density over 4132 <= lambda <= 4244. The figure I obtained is 0.18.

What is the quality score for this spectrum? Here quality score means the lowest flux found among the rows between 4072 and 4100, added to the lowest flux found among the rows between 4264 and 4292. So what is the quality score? 47.0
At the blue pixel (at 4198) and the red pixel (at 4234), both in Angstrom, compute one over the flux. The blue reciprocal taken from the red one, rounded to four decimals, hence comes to -0.0034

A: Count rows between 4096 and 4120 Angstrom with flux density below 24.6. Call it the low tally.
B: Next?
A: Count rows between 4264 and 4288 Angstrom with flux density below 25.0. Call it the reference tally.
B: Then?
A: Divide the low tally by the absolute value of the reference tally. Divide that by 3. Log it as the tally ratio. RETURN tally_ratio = 0.67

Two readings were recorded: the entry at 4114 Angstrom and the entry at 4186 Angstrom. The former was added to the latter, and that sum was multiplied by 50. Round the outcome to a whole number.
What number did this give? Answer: 2466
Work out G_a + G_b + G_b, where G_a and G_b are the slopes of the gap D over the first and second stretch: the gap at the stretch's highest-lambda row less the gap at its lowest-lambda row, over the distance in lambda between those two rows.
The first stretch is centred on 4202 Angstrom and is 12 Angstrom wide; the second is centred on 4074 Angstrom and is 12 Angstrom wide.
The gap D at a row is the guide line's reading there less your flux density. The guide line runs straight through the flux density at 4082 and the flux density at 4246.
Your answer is 0.08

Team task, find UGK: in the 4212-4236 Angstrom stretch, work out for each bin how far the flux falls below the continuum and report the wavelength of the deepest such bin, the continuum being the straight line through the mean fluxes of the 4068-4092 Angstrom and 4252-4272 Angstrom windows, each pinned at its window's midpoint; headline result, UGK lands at 4226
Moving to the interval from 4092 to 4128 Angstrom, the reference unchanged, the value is 4102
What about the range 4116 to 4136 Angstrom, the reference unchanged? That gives 4134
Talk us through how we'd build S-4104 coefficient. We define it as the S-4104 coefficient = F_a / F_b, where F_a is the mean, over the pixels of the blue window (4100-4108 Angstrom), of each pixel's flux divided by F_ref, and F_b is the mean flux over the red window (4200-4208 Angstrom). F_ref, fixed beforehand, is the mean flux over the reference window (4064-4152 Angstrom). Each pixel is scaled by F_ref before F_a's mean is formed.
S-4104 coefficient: 0.036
